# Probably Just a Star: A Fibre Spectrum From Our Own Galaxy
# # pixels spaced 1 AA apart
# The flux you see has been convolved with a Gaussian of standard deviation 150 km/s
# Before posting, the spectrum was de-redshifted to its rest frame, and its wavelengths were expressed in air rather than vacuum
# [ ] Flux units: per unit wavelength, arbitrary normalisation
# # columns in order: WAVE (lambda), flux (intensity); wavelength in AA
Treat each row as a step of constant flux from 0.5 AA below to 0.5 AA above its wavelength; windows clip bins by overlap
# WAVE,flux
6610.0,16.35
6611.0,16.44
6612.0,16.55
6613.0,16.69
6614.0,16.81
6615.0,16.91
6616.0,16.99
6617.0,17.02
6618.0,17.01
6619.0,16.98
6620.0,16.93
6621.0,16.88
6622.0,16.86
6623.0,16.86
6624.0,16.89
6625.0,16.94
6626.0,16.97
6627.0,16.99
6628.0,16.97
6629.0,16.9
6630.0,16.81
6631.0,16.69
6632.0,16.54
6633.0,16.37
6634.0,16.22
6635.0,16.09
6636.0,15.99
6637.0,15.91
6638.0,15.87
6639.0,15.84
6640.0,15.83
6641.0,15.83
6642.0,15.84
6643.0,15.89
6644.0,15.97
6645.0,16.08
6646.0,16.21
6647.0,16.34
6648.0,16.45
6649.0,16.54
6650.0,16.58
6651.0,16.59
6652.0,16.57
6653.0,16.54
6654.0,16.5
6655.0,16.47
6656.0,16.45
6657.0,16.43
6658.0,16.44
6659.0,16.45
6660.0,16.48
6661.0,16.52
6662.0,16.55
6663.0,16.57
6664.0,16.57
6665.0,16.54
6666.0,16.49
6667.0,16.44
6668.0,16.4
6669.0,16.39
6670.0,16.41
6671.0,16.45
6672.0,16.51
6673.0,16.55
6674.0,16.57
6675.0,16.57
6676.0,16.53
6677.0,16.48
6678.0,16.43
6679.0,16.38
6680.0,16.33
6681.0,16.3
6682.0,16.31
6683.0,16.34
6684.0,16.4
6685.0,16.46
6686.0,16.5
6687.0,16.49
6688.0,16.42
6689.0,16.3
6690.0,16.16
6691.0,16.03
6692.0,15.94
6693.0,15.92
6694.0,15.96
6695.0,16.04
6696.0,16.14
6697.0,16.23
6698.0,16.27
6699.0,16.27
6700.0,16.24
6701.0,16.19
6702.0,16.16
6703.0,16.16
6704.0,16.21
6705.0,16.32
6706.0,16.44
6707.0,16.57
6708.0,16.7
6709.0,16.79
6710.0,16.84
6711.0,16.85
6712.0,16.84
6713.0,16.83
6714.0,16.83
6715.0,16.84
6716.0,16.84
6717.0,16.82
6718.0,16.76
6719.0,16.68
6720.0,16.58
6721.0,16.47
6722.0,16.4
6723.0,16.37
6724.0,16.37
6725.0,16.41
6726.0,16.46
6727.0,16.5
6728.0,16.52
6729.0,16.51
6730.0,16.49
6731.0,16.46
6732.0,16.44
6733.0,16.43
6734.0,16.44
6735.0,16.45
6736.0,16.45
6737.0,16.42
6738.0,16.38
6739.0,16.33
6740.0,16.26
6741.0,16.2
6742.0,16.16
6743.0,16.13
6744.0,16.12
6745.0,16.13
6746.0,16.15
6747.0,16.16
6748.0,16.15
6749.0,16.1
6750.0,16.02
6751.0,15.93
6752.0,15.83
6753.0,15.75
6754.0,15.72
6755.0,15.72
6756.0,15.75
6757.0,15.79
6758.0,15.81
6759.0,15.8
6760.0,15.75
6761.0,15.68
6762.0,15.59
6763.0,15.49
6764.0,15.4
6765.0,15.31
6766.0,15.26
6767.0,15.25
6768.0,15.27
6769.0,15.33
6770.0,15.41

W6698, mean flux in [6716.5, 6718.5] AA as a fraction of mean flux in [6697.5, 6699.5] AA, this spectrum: 1.03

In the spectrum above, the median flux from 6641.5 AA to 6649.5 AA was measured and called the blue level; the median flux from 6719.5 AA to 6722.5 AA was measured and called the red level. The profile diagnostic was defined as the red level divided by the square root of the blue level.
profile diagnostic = 4.10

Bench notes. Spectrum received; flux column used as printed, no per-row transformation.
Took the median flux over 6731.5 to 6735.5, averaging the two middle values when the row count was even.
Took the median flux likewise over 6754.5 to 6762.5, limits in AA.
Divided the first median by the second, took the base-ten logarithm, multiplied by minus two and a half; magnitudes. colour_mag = -0.05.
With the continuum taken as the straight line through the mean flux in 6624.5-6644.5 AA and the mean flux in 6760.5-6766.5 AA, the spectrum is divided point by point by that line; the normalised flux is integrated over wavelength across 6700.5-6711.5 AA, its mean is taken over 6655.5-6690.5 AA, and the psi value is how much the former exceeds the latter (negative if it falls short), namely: 10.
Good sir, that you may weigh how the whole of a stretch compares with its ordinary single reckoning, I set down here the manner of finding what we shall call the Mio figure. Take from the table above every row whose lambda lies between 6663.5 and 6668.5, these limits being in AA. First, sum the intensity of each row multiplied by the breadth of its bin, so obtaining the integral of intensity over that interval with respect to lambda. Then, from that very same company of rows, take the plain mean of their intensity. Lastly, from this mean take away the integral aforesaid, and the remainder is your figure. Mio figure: -66.0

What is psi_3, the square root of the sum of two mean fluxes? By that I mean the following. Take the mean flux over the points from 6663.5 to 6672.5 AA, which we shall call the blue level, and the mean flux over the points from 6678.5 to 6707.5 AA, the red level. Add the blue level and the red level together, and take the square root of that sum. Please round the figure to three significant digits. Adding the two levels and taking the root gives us 5.72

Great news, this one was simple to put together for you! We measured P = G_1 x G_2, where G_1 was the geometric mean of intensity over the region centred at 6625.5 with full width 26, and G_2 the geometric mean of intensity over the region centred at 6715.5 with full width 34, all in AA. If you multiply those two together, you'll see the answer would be 276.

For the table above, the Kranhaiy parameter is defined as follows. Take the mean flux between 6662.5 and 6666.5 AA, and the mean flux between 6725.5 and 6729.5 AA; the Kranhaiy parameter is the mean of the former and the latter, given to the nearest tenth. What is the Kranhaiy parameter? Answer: 16.5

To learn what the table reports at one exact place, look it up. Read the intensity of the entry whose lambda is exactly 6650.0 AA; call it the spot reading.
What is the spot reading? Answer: 16.58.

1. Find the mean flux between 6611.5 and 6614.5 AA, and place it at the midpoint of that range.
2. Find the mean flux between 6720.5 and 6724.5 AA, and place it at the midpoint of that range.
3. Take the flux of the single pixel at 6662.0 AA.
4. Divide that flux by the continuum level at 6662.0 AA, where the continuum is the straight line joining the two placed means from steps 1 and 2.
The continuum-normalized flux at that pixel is 1.000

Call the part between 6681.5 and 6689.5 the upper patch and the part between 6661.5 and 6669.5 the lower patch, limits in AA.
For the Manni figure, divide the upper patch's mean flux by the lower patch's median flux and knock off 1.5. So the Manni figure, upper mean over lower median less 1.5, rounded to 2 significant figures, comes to -0.51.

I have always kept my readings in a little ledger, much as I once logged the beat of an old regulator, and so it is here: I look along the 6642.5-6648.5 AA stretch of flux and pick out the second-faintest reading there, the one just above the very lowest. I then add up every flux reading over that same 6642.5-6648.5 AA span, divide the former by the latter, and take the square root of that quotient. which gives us 0.406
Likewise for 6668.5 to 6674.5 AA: 0.407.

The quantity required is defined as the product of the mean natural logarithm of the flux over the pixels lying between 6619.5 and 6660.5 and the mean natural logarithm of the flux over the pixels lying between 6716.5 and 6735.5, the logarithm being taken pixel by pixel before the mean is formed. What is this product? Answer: 7.85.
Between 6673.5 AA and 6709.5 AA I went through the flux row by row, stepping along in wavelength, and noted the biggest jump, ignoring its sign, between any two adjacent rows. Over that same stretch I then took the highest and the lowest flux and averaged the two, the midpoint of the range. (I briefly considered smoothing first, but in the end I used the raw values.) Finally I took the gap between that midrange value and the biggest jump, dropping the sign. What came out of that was 16.2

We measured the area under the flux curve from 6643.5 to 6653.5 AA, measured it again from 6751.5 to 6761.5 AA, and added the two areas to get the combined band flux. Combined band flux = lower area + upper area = 321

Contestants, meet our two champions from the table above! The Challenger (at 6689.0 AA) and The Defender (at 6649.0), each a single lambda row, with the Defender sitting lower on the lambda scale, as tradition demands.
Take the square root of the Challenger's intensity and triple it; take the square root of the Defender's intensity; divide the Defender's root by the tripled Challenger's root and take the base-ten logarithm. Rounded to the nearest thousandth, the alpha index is -0.474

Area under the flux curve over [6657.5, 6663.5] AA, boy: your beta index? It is 99.0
